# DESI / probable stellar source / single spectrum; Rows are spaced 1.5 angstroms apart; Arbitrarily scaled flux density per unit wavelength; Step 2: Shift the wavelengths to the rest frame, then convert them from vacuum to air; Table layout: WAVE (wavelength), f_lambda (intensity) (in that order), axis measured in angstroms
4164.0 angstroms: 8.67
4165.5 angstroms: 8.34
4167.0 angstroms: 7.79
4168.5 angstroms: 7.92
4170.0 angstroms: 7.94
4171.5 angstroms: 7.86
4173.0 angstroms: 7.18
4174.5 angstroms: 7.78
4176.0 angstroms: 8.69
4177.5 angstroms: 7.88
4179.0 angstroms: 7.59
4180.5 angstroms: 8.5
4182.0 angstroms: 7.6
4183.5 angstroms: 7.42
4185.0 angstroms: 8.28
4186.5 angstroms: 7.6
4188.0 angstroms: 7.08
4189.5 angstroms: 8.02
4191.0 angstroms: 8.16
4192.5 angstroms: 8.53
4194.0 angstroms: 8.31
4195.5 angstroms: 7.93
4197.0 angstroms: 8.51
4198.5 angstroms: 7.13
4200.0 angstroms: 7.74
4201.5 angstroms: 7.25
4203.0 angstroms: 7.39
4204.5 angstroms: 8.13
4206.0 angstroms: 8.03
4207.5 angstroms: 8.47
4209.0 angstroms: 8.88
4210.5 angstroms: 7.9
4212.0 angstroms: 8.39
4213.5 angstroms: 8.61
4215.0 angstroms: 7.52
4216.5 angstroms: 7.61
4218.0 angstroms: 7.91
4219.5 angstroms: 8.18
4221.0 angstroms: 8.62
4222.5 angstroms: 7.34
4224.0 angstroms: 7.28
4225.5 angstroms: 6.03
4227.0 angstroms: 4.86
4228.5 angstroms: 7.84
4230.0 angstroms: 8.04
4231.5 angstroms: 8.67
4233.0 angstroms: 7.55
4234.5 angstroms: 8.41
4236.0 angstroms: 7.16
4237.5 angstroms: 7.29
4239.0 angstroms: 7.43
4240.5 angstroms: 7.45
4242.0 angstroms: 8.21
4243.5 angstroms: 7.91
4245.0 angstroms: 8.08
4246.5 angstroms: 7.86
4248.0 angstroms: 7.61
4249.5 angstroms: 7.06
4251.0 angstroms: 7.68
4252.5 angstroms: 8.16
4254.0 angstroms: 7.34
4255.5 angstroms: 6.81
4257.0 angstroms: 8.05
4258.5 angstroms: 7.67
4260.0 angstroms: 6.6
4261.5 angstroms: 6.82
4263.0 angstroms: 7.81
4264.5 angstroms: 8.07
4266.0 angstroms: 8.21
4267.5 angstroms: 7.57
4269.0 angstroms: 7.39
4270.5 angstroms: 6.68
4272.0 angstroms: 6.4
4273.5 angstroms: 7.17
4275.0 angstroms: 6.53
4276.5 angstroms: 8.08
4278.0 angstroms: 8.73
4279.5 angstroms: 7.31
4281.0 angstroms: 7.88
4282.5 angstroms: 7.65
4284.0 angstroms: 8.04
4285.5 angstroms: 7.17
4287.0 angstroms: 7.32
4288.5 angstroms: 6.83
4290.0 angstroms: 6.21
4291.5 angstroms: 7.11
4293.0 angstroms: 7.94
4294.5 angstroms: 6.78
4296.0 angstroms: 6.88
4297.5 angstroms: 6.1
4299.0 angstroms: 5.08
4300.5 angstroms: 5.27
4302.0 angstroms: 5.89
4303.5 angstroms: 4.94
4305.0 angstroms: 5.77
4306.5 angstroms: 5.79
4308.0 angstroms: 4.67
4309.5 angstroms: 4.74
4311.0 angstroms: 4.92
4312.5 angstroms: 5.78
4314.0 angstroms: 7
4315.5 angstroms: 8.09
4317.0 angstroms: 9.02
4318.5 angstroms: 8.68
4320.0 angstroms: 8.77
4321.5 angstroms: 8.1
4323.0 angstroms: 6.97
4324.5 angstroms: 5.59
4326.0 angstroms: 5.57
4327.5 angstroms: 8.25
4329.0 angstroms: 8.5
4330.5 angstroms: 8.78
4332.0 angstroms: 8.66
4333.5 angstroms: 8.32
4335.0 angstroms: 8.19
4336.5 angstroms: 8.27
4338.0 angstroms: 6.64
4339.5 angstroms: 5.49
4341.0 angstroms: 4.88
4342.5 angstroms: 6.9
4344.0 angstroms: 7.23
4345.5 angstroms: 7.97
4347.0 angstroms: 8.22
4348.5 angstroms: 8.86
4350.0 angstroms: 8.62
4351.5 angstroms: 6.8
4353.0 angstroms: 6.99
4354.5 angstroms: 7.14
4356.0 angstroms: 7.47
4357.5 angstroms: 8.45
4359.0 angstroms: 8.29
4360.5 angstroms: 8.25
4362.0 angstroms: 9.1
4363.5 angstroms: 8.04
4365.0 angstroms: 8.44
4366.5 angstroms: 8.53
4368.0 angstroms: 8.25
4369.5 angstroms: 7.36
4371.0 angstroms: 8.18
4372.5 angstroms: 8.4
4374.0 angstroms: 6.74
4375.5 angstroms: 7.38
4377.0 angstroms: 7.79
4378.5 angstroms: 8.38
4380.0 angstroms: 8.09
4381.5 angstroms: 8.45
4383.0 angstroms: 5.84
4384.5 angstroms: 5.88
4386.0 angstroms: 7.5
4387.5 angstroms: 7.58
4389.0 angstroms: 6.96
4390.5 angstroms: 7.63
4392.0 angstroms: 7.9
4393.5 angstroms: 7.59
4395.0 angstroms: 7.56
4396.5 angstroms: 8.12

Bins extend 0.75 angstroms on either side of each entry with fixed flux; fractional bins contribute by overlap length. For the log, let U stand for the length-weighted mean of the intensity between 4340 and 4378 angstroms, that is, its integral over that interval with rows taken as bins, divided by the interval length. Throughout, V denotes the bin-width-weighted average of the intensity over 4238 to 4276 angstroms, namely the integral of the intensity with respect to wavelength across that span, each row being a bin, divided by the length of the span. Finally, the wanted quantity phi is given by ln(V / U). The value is -0.04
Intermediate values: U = 7.76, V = 7.5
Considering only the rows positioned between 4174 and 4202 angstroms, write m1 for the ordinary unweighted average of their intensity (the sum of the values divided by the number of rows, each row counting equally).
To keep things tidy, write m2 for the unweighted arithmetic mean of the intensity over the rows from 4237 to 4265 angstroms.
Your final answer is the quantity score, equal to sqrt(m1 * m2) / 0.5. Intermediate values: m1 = 7.9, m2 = 7.57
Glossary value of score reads 15.5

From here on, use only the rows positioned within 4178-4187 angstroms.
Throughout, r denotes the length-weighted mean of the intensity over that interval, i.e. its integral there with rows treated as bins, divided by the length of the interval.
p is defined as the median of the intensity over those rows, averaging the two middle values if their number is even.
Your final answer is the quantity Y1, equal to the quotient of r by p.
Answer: 1.03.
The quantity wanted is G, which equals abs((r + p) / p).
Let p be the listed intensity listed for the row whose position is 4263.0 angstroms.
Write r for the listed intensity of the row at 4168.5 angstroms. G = 2.01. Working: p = 7.81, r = 7.92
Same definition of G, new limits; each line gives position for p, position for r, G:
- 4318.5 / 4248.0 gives 1.88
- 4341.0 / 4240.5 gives 2.53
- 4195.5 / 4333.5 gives 2.05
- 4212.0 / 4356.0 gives 1.89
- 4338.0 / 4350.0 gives 2.30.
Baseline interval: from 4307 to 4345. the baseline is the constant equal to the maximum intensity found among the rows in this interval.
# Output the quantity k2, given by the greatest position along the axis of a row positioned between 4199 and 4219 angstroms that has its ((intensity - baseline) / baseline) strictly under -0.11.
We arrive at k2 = 4218.0 angstroms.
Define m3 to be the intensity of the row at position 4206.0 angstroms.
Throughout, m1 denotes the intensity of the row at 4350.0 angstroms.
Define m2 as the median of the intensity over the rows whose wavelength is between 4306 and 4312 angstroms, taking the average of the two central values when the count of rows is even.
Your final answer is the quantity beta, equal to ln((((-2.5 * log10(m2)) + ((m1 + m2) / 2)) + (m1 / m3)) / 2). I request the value 1.11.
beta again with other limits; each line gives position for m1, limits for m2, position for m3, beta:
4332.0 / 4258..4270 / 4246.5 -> 1.26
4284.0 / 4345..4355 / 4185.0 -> 1.21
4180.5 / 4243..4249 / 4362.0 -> 1.24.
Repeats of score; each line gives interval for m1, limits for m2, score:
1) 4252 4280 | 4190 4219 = 15.5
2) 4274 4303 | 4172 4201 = 14.9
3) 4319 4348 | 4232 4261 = 15.0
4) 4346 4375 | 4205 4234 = 15.8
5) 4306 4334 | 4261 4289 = 14.6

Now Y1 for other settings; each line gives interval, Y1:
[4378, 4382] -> 0.99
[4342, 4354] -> 1.01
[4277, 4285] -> 1.00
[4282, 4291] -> 0.99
